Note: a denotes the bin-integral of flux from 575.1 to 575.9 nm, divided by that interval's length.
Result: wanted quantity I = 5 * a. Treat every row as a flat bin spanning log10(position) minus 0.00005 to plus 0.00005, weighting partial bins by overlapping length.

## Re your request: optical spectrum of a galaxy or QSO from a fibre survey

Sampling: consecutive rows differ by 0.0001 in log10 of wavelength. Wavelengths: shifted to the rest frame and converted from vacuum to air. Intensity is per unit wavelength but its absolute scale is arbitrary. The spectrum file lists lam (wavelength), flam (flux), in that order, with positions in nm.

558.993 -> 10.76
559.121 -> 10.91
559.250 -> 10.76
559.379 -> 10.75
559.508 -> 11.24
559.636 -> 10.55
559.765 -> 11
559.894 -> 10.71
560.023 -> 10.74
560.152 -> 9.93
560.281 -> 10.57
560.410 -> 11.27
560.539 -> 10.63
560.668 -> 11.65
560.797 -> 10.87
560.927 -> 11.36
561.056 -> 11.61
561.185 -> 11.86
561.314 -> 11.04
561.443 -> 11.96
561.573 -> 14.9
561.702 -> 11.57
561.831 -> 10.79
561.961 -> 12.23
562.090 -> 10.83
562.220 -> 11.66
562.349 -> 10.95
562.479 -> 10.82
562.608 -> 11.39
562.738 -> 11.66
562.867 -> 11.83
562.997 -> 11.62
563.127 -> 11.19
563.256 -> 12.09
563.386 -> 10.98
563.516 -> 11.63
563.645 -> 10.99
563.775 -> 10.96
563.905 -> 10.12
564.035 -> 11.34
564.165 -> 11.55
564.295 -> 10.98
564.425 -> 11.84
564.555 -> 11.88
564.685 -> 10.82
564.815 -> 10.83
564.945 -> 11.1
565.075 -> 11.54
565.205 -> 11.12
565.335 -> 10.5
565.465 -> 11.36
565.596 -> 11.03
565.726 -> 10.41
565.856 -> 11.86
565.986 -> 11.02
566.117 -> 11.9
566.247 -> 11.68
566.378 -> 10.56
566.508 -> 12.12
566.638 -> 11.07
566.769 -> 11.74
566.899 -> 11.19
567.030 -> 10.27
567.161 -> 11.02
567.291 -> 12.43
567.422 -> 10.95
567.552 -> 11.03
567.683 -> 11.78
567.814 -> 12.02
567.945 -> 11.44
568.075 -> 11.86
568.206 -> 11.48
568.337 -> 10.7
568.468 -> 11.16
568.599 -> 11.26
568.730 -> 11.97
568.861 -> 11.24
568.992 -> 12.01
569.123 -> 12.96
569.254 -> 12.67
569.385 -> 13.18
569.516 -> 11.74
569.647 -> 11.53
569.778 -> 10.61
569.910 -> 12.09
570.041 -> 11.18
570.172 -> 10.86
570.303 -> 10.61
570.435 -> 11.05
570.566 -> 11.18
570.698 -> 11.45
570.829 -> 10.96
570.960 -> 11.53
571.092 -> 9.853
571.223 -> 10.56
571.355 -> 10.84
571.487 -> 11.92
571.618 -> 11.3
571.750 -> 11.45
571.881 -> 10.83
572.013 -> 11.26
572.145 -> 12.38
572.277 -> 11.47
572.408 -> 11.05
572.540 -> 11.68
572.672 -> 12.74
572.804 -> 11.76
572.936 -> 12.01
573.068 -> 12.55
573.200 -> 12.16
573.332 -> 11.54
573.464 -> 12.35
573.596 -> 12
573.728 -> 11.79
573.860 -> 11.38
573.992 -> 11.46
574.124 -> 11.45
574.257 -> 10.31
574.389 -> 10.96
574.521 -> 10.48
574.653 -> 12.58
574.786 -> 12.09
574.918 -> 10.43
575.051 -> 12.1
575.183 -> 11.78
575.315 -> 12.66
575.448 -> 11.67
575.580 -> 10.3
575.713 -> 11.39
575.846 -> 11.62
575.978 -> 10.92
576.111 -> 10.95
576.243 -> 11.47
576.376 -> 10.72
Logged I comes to 57.9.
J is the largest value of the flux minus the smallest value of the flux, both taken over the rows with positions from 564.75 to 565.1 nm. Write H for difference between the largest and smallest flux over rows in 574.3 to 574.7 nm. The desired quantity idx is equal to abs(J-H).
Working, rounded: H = 2.10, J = 0.7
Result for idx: 1.4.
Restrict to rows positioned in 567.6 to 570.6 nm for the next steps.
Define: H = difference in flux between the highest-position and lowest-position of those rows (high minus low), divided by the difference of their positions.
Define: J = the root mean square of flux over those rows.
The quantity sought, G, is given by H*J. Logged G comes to -2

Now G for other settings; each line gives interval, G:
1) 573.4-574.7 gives 2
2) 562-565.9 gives 3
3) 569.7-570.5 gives 7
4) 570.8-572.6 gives 5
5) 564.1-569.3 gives 3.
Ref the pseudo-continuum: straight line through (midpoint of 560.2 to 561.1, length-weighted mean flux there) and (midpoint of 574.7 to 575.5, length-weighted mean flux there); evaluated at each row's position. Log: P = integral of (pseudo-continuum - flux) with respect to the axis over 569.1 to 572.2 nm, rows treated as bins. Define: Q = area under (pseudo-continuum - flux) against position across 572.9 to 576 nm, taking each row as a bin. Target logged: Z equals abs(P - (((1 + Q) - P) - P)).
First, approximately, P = 0.6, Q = 0.6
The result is 0.2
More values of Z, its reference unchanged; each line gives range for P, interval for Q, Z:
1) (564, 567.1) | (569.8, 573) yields 1.0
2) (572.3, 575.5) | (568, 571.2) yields 0.9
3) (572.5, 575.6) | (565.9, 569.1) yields 0.5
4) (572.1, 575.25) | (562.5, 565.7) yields 0.6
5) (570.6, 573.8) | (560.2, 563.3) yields 1.1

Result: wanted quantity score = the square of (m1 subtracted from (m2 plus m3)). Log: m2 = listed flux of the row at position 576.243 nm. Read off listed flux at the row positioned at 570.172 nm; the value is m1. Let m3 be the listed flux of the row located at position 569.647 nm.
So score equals 147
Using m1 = 10.86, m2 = 11.47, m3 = 11.53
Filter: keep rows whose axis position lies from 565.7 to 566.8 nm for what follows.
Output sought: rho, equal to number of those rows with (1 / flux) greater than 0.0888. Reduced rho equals 4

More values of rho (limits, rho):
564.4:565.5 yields 5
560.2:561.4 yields 4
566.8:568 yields 5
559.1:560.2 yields 9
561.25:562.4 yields 4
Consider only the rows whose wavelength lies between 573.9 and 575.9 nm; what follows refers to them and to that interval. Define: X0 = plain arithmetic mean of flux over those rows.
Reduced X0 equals 11.4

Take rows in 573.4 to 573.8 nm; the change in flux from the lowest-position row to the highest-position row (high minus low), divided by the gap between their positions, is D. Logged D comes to -2.1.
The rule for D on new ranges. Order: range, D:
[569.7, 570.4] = 0.0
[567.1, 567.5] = -0.3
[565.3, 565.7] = 2.0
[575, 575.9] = -0.6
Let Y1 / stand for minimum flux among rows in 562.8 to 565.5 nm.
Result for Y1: 10.12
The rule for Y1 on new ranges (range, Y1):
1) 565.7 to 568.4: 10.27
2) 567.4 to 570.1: 10.61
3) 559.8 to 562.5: 9.93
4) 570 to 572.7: 9.853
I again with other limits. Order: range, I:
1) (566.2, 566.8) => 57.0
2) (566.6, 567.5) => 56.2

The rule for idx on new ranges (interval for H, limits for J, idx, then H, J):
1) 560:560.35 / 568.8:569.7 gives 1.1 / 0.81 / 1.9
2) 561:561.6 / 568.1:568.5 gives 3.1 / 3.86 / 0.8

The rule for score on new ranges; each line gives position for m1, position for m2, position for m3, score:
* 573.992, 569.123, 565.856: 178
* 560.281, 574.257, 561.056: 129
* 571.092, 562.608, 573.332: 171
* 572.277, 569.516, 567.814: 151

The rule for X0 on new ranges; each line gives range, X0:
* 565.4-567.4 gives 11.3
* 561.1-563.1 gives 11.7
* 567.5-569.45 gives 11.8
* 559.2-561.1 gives 10.9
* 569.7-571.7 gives 11.1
